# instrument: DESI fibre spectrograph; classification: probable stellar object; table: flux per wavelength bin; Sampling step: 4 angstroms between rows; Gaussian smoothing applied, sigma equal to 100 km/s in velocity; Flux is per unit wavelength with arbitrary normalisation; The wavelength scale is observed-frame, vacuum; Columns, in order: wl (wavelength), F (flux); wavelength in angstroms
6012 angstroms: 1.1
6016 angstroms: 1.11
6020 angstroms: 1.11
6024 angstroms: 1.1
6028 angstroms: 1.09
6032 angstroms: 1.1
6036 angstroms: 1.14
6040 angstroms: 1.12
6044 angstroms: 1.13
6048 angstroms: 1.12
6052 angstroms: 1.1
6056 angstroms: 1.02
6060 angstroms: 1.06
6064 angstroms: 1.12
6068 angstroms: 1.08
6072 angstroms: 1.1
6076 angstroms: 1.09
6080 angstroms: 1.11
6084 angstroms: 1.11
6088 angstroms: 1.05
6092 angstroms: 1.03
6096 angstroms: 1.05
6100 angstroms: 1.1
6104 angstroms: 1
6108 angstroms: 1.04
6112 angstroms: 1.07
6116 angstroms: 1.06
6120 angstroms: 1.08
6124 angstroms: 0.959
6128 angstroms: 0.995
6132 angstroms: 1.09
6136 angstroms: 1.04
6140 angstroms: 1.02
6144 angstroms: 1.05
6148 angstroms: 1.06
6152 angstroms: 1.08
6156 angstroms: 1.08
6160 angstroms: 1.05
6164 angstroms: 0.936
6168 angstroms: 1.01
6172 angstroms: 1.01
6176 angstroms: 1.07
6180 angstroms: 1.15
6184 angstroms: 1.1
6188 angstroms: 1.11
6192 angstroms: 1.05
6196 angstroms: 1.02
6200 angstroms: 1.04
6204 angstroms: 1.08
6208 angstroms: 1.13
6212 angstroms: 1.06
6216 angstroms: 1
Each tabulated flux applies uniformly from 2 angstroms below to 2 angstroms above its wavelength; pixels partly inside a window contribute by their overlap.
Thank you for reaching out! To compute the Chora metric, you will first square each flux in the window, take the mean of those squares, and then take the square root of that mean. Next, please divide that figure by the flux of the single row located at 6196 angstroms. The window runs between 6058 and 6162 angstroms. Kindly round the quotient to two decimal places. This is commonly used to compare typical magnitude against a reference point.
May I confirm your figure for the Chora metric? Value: 1.04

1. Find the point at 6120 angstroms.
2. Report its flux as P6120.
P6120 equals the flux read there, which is 1.08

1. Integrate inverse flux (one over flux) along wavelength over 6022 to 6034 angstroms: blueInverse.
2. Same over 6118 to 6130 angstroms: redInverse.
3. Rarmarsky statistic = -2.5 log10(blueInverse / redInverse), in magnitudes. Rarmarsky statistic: 0.091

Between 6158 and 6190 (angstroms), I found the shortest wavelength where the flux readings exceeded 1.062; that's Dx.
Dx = 6176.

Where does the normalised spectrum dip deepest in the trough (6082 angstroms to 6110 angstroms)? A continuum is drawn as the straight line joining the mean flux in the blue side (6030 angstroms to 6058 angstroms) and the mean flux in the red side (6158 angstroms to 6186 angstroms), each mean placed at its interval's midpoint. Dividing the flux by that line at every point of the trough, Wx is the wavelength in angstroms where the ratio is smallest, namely 6104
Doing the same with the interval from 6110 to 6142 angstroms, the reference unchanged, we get 6124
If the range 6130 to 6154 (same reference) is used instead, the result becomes 6140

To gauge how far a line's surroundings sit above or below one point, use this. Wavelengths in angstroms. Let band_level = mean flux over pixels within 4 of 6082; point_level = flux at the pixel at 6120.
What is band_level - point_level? 0.030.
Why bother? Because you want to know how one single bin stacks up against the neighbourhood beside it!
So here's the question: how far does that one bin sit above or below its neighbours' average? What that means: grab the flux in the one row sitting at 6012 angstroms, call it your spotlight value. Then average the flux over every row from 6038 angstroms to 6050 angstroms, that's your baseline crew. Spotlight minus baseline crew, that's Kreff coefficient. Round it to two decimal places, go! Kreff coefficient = -0.02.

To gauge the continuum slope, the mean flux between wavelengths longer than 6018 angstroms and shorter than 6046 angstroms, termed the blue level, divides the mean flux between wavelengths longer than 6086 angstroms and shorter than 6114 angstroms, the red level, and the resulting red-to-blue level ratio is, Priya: 0.94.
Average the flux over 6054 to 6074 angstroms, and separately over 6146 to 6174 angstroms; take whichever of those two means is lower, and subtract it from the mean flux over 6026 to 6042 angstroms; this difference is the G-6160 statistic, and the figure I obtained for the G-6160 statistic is 0.08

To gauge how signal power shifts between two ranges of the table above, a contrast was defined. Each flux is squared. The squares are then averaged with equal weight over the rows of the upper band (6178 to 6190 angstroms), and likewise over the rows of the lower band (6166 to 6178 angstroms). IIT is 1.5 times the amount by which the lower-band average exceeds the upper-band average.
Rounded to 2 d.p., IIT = -0.29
